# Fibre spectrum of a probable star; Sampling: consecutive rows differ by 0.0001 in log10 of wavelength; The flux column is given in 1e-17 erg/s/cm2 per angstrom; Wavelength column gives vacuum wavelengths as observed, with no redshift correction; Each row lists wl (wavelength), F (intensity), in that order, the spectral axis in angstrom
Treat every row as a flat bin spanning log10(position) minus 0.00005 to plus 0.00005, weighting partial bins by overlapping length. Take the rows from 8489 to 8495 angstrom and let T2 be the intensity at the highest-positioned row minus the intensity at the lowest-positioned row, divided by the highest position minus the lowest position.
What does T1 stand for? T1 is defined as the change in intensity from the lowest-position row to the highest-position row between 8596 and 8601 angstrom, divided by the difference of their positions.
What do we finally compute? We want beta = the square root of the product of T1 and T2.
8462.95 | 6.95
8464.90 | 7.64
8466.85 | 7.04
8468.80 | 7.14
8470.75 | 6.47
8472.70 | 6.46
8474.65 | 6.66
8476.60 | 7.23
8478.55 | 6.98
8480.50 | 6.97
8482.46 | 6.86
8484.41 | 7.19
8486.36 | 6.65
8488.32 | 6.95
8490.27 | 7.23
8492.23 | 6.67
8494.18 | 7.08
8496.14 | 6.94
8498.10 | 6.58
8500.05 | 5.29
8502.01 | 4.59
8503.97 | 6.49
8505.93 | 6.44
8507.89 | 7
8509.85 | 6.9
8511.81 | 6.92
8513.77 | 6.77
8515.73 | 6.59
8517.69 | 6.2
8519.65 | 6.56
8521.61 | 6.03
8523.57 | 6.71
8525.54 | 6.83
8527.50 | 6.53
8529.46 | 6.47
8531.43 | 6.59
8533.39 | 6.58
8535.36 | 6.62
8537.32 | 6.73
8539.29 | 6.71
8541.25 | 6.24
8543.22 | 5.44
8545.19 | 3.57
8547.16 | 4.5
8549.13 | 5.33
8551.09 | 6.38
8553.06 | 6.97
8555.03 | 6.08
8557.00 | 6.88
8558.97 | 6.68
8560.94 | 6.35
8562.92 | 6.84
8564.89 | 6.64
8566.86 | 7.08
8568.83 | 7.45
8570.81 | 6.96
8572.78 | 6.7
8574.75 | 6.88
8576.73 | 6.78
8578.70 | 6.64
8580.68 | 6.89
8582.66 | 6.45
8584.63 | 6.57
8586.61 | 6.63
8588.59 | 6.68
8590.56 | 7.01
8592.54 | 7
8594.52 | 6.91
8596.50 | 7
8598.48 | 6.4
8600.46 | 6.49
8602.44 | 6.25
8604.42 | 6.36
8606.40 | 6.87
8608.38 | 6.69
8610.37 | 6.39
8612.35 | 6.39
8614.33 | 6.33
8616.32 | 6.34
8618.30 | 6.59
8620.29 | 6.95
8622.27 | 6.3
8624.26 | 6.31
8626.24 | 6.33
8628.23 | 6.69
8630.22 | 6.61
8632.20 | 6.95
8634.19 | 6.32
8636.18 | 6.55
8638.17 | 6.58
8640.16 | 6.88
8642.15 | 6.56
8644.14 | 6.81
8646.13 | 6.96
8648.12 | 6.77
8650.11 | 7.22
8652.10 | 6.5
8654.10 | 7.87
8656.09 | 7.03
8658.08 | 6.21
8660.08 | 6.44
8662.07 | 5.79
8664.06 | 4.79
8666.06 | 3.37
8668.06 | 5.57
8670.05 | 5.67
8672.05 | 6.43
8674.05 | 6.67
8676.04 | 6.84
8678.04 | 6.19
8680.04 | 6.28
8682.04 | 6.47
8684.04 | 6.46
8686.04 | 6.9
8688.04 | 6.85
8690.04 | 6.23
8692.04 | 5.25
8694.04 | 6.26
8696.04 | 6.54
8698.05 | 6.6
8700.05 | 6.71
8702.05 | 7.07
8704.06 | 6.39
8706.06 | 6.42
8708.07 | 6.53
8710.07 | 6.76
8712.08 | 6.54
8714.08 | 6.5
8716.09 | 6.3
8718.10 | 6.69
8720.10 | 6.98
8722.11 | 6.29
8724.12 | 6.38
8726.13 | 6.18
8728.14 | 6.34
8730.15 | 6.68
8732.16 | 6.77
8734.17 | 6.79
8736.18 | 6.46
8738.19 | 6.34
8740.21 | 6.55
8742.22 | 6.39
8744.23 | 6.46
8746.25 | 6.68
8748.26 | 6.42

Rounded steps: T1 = -0.13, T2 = -0.04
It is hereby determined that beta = 0.07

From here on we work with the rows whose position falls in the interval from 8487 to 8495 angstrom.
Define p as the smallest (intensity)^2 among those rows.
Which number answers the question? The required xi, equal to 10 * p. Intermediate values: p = 44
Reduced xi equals 445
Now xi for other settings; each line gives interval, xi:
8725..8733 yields 382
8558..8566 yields 403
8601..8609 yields 391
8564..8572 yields 441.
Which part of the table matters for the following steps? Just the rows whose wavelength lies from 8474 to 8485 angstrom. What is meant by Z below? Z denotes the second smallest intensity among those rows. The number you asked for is 6.86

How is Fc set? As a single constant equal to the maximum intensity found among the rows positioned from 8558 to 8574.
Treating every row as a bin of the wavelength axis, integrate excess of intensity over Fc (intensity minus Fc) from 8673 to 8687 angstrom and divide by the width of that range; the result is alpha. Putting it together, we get -0.91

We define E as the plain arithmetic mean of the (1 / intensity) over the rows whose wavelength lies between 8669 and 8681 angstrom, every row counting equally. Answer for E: 0.158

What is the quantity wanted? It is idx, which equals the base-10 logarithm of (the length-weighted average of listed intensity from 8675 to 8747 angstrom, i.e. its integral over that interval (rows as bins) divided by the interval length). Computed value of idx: 0.813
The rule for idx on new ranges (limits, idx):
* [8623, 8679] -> 0.805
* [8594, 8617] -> 0.815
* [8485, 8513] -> 0.817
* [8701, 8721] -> 0.821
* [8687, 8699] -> 0.799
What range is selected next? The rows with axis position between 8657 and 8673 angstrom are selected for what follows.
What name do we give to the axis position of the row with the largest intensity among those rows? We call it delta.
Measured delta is 8660.08 angstrom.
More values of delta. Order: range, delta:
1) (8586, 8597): 8590.56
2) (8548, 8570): 8568.83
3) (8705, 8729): 8720.10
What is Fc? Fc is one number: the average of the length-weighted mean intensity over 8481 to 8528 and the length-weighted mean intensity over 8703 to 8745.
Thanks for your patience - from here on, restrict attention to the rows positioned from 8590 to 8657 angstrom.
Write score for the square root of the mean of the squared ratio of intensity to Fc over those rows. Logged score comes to 1.02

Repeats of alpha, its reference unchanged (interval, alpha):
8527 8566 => -1.24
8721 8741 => -0.97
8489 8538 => -0.92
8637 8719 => -1.04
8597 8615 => -0.97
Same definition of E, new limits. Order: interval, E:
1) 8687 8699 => 0.160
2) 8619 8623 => 0.151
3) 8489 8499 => 0.145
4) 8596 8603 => 0.153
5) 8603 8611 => 0.152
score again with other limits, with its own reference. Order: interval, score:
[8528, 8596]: 1.00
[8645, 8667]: 0.97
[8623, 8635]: 1.00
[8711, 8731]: 0.99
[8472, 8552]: 0.99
